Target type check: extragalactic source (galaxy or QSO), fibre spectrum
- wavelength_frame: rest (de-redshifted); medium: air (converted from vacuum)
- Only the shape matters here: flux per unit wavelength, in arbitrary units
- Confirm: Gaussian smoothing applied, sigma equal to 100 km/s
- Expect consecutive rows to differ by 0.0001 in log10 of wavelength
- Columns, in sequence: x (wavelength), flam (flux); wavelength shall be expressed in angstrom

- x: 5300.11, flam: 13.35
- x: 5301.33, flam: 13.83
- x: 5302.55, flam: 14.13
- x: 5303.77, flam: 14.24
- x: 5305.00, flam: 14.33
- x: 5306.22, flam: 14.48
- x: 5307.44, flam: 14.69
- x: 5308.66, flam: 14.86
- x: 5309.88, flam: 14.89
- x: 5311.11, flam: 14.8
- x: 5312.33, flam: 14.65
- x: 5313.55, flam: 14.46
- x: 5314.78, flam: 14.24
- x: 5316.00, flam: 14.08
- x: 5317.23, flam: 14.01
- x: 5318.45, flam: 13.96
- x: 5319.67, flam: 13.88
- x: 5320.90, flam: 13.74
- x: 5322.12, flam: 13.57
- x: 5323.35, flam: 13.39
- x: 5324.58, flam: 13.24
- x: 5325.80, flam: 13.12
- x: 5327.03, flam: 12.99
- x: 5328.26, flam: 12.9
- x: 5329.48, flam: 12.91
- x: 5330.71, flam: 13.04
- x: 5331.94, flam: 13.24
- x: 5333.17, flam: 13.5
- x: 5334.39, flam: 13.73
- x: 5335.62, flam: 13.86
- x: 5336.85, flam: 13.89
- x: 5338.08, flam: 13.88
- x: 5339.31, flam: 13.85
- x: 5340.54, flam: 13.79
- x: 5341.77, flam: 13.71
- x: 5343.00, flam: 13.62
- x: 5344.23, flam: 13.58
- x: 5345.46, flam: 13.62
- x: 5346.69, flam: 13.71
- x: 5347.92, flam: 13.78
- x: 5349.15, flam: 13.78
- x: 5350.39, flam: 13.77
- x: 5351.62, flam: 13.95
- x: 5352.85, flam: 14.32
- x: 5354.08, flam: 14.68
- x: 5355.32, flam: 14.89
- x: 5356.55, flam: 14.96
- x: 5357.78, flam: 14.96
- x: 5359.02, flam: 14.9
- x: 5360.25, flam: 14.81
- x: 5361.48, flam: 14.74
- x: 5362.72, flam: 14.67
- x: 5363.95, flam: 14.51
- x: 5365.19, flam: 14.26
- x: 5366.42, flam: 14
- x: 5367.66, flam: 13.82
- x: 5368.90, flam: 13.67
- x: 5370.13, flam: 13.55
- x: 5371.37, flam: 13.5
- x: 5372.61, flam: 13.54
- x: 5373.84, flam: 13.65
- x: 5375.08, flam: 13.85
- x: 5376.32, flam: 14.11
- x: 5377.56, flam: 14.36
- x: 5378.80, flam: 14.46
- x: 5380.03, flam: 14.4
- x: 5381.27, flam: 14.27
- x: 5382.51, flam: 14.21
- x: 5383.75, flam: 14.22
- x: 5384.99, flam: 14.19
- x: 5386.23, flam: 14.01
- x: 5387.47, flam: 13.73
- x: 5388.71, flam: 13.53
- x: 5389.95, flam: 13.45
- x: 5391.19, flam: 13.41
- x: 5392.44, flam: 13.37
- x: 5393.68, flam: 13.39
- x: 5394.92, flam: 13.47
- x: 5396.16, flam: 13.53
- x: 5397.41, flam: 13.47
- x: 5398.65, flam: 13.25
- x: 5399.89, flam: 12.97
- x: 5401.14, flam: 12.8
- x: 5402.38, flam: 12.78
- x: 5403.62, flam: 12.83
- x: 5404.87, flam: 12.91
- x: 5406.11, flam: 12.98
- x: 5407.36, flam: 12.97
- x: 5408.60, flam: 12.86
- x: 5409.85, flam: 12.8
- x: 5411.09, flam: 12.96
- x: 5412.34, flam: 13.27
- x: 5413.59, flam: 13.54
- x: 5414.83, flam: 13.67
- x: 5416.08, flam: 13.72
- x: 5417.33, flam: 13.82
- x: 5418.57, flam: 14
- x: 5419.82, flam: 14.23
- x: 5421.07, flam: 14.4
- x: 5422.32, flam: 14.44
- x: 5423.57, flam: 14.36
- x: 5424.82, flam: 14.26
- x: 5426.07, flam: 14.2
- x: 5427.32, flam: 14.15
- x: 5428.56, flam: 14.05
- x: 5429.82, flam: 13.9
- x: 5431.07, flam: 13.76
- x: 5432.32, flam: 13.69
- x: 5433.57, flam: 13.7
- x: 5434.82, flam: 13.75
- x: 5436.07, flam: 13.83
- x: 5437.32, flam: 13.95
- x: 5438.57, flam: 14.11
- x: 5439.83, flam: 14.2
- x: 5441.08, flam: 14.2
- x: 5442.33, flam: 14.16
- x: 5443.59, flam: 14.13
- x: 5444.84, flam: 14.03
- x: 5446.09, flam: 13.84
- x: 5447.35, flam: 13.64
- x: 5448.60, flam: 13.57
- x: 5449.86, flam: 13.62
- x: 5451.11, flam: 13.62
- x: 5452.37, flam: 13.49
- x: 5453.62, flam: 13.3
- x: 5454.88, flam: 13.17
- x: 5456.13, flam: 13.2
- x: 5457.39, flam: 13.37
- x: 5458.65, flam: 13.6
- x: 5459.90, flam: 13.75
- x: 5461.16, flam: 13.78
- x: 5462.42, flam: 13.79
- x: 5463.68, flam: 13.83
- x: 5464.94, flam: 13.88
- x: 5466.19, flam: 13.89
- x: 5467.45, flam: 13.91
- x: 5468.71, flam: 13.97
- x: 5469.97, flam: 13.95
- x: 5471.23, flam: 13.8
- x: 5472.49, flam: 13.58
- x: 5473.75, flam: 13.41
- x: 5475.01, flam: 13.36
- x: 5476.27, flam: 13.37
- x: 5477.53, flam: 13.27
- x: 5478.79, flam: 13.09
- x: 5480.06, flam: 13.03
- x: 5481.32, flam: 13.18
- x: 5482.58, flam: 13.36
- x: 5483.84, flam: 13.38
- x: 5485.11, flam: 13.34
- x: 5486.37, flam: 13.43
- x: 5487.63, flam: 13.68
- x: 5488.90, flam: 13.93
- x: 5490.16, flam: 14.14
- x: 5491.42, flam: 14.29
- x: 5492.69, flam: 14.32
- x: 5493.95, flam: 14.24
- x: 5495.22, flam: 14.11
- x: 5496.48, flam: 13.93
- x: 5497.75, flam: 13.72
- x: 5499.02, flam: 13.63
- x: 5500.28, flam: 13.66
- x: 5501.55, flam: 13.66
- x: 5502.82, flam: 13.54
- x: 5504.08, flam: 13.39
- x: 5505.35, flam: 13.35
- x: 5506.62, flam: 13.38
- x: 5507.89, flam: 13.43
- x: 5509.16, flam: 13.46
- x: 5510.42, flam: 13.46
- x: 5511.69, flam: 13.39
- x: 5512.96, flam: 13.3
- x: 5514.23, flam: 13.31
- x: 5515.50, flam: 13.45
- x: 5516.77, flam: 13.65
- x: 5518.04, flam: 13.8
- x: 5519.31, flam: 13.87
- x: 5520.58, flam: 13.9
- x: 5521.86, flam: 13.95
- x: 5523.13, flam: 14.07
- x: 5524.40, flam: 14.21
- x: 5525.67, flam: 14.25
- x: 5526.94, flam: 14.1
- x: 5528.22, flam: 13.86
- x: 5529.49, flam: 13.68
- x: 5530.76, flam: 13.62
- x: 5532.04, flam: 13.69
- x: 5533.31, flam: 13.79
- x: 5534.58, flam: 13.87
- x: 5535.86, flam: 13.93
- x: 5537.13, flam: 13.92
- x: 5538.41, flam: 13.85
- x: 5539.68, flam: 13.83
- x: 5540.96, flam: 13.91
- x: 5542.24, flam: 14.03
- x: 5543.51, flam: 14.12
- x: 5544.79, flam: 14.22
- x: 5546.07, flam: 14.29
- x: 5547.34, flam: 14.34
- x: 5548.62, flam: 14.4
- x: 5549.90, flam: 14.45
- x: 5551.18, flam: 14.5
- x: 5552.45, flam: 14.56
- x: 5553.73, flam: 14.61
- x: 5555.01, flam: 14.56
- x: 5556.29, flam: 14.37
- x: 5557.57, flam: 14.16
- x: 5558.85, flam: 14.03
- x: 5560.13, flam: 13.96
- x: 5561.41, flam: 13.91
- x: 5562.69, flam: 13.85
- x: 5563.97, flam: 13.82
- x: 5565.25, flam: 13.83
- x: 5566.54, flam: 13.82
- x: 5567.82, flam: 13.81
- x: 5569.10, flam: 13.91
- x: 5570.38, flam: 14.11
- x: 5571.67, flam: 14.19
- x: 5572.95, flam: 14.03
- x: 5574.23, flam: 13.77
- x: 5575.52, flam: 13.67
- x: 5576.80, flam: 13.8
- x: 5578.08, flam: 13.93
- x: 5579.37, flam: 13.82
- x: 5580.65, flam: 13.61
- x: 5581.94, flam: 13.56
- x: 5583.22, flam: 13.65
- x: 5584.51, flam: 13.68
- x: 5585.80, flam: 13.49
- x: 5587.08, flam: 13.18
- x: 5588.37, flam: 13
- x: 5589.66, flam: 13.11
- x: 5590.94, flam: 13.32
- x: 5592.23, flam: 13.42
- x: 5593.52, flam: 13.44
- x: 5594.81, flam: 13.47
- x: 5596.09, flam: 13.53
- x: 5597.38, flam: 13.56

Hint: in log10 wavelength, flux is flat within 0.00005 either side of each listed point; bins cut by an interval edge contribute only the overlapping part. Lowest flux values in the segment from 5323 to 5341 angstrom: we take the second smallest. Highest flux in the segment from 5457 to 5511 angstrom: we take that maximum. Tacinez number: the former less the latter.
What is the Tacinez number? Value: -1.4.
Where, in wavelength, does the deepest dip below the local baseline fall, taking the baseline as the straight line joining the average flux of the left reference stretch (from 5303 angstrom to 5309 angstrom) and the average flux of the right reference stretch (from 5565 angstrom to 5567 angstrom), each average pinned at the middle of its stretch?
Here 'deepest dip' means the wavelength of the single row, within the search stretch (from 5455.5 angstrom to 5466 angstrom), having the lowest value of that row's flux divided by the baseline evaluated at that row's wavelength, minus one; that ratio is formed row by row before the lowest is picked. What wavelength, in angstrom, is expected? 5456.13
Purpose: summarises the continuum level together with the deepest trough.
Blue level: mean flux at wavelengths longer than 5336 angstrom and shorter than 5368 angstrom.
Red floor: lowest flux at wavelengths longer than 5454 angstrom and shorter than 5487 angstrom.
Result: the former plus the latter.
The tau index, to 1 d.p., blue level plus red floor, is 27.2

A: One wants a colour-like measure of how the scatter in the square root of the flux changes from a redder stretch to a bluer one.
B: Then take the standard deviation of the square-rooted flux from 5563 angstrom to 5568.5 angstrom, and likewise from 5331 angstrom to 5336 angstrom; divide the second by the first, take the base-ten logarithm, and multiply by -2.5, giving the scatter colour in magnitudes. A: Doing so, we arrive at -3.82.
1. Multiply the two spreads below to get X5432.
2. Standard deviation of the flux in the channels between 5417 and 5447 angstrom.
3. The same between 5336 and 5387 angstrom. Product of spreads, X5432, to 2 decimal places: 0.10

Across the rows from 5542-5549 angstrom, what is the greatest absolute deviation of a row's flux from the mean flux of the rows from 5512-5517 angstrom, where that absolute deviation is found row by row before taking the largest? 1.0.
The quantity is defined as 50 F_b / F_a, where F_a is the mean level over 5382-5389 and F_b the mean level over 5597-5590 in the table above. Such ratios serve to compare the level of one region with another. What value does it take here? 48.0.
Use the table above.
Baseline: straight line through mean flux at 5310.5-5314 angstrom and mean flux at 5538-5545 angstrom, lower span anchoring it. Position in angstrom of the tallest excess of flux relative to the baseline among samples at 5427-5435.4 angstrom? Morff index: 5427.32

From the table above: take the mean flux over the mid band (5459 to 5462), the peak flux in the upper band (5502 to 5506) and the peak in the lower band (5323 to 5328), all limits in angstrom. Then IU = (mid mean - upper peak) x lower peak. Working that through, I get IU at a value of 3.0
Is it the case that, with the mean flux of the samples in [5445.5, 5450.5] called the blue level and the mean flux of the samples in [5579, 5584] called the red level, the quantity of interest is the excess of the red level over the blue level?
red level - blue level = -0.01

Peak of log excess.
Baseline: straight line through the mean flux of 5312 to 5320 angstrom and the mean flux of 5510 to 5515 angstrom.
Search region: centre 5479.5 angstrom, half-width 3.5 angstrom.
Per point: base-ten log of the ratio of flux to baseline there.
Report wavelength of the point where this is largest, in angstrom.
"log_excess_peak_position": 5482.58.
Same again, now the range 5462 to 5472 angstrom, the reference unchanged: 5468.71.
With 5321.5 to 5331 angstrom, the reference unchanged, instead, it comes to 5322.12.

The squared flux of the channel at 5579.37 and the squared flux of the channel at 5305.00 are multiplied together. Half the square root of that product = 99.0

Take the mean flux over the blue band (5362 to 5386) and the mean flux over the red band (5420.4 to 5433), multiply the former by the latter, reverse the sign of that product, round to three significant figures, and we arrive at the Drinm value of -199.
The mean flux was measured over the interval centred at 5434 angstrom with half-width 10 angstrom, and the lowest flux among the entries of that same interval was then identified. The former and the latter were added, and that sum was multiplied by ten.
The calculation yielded 277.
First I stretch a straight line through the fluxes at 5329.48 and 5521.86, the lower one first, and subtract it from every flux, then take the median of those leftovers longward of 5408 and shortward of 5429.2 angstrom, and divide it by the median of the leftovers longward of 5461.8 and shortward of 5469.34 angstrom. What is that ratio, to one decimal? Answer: 2.5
